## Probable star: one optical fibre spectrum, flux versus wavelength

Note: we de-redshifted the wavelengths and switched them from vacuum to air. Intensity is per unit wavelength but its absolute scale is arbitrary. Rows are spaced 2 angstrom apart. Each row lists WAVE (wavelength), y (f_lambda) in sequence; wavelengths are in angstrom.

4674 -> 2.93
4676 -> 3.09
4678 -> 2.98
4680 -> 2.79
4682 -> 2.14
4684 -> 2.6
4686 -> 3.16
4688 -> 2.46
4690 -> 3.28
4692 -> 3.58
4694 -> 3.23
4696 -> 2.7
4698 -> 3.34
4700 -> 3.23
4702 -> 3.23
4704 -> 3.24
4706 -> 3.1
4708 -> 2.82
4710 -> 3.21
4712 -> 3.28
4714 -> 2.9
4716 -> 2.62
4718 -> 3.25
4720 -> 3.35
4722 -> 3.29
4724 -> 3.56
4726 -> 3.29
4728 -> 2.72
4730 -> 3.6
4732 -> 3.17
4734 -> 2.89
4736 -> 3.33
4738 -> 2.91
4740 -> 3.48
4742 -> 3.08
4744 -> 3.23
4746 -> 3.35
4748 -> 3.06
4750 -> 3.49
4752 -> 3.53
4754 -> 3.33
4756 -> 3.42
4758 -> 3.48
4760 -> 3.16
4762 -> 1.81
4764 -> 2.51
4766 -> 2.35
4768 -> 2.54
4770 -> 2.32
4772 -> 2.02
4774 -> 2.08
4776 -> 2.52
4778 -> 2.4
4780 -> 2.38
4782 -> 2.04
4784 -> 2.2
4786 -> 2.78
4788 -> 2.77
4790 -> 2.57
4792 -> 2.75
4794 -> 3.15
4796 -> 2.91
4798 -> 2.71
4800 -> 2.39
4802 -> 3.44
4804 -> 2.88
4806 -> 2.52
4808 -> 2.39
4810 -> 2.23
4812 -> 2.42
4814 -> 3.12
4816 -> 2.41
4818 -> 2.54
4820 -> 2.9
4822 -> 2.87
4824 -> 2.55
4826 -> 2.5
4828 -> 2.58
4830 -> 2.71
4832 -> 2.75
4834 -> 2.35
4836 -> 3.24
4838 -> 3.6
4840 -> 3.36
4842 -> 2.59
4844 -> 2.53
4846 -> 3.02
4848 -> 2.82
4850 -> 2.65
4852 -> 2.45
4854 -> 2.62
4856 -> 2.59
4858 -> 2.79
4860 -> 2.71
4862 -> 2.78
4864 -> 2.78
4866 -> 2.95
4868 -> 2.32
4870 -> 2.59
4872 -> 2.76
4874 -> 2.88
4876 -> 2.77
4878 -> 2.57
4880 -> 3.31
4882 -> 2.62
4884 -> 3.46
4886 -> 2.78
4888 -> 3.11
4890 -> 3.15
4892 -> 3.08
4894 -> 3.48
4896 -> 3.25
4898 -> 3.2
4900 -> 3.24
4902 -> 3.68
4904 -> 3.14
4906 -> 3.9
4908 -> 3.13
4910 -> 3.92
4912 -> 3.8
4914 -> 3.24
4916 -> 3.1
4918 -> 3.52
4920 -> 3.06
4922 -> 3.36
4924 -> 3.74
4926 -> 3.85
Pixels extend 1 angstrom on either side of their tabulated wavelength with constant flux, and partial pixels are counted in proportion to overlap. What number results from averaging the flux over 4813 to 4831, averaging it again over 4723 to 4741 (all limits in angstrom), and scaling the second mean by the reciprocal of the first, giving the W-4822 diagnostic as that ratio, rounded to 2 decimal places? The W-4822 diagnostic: 1.20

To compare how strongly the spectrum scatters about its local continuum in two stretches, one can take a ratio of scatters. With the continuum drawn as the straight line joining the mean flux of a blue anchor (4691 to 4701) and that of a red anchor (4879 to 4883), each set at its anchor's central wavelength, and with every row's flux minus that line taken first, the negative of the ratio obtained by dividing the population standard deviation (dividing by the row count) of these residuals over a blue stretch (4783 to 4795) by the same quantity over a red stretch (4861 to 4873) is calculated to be -1.46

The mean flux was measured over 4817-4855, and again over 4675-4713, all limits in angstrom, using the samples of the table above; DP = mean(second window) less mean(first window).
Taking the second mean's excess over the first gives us 0.25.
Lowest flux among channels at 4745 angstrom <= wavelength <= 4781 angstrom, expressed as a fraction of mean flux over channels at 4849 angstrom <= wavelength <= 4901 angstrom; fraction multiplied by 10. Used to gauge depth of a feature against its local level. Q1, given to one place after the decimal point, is 6.3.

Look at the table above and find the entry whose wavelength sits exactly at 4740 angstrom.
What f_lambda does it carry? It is 3.48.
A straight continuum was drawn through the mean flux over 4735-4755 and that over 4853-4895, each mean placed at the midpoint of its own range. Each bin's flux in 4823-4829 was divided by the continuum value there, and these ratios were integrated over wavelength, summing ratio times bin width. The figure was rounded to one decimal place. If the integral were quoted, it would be 5.1 angstrom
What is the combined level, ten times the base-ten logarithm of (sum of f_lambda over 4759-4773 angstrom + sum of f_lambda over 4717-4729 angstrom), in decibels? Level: 15.6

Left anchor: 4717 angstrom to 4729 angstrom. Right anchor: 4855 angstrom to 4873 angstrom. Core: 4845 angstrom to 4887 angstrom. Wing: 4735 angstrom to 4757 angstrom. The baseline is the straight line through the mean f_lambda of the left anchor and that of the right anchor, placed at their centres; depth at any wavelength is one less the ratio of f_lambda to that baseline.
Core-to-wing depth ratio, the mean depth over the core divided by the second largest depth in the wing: -1.1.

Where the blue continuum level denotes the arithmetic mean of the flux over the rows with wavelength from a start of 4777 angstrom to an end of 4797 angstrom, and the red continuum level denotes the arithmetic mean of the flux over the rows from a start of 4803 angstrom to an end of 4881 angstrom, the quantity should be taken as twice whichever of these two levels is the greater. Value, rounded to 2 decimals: 5.46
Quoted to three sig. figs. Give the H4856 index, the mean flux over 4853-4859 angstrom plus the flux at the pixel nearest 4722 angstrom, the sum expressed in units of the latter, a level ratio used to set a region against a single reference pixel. 1.81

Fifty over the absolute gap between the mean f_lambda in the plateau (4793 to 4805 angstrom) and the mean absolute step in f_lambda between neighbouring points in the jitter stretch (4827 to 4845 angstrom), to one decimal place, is 19.6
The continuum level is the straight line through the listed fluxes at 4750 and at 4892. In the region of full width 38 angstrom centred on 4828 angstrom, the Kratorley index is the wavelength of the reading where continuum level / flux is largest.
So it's 4810 angstrom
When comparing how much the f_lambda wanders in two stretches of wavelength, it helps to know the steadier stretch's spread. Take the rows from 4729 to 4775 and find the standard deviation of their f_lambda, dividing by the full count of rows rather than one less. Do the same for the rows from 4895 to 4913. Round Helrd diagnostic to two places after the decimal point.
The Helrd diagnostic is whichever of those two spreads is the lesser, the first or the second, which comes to 0.32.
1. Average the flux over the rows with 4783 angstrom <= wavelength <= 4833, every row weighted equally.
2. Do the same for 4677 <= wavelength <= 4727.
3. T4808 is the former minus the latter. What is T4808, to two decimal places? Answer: -0.38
